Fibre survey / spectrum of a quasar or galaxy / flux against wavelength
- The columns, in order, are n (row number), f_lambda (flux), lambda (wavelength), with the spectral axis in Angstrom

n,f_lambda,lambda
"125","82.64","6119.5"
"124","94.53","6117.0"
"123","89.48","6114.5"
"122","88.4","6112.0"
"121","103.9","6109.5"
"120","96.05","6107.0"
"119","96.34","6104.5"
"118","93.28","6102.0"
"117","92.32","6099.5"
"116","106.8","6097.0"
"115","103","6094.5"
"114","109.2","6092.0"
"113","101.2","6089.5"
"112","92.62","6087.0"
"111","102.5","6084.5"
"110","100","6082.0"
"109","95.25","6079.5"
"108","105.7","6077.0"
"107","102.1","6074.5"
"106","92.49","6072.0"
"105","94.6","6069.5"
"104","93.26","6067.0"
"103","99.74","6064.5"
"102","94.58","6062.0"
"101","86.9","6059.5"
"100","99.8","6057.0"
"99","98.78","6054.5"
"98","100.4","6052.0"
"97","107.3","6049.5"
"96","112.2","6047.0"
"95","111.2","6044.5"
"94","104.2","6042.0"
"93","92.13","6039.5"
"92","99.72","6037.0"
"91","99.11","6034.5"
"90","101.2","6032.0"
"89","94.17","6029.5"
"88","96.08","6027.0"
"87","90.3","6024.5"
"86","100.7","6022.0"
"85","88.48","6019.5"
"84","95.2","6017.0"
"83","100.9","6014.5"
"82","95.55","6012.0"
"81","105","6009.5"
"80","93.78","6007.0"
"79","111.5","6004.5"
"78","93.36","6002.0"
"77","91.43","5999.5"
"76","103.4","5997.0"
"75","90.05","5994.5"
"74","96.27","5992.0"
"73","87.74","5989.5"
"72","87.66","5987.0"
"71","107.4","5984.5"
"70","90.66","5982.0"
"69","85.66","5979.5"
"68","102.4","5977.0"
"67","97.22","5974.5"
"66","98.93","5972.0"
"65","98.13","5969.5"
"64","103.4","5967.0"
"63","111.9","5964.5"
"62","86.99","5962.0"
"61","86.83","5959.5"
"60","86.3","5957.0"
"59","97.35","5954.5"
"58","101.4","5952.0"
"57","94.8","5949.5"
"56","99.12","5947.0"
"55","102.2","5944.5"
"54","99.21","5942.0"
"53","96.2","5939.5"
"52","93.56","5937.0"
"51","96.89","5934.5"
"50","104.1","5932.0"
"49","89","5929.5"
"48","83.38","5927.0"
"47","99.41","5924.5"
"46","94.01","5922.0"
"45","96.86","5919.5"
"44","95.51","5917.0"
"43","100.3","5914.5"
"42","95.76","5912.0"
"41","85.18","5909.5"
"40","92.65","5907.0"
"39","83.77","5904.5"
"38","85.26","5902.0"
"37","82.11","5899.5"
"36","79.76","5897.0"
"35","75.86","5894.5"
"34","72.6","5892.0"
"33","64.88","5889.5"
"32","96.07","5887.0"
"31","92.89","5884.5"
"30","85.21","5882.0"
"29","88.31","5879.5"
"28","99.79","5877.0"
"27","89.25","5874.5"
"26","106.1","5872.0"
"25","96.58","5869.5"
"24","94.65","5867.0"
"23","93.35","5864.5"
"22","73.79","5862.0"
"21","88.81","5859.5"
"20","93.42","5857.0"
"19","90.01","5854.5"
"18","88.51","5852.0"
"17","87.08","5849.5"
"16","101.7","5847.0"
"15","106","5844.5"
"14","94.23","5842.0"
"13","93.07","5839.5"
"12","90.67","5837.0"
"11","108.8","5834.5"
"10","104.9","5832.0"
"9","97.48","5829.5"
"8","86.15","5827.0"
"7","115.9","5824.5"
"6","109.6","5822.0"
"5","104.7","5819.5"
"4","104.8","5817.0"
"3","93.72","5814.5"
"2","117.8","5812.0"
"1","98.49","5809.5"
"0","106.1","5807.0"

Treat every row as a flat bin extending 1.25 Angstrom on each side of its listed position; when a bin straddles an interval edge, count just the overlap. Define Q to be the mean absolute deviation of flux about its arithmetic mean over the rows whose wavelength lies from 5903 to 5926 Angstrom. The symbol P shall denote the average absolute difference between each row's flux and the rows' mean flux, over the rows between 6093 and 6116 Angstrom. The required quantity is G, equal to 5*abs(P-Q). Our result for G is 5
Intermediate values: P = 5.3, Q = 4.3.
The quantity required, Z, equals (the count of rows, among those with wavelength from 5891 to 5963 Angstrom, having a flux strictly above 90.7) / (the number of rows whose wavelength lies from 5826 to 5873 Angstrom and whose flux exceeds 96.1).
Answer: 2.4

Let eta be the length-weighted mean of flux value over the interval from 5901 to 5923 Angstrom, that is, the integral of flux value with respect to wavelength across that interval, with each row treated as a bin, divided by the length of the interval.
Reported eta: 92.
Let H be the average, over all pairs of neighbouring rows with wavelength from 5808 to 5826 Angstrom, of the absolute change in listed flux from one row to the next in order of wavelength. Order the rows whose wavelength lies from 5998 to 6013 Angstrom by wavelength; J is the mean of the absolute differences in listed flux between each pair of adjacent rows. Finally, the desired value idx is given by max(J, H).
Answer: 11.7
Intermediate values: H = 11.0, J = 11.7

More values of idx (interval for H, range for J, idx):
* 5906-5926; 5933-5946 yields 5.3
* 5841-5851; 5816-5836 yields 10.2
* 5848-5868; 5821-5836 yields 11.7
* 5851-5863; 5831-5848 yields 6.9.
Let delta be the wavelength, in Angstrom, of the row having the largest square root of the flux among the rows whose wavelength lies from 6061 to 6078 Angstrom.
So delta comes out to 6077.0 Angstrom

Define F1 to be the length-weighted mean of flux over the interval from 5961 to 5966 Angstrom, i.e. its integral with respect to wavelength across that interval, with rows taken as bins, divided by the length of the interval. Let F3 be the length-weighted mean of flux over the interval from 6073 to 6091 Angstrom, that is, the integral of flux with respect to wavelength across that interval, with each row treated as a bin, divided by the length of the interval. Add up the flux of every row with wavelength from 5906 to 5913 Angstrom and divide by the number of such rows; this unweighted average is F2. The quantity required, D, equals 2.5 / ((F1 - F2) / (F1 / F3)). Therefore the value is 0.28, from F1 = 100.3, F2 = 91.2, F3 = 100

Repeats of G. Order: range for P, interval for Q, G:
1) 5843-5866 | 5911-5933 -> 10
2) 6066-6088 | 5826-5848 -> 10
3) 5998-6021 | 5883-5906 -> 8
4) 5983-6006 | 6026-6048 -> 9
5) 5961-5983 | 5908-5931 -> 7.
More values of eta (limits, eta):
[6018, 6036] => 96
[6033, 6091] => 99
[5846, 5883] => 92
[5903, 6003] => 95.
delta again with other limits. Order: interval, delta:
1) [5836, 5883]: 5872.0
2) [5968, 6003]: 5984.5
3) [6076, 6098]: 6092.0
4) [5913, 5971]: 5964.5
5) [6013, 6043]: 6042.0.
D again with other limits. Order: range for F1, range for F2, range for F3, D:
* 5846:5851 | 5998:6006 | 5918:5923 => -0.49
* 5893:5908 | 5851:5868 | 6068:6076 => -0.36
